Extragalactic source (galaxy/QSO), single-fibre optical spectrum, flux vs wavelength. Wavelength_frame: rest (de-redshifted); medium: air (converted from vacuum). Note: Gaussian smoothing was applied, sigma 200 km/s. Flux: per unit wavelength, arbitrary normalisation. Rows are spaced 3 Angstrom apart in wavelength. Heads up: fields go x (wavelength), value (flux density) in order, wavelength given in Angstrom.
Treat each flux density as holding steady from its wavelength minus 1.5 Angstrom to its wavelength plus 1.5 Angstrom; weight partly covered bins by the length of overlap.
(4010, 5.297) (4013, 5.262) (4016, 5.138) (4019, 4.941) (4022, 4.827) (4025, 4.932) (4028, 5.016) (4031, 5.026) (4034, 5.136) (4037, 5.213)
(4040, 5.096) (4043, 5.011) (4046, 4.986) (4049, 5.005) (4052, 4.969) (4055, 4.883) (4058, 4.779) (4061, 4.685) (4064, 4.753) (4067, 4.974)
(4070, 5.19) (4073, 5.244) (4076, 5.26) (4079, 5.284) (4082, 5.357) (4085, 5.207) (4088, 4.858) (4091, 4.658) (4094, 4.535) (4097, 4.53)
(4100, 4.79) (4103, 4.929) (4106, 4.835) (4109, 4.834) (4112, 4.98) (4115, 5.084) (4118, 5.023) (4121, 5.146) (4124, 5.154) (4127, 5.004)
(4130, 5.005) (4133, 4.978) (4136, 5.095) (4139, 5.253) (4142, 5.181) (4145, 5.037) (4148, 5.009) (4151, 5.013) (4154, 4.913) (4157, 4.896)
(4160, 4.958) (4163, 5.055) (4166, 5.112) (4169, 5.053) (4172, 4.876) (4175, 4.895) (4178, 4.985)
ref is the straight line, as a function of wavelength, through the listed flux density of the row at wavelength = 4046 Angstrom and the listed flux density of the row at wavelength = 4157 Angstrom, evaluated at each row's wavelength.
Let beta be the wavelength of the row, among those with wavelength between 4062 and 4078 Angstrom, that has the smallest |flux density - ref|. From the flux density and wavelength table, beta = 4067 Angstrom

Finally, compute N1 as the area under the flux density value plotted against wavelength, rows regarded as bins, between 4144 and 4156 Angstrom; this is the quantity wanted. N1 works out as 59.8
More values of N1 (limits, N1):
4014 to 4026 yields 59.7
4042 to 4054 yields 59.8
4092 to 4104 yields 56.2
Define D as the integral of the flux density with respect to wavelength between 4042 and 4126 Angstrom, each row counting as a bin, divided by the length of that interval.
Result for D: 4.96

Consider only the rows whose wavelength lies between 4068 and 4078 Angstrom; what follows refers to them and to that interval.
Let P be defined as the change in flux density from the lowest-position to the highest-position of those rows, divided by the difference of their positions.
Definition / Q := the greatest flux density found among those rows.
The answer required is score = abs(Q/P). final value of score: 451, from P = 0.01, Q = 5.26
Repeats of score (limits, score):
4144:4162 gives 956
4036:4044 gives 155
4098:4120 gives 393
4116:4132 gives 3436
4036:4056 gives 284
